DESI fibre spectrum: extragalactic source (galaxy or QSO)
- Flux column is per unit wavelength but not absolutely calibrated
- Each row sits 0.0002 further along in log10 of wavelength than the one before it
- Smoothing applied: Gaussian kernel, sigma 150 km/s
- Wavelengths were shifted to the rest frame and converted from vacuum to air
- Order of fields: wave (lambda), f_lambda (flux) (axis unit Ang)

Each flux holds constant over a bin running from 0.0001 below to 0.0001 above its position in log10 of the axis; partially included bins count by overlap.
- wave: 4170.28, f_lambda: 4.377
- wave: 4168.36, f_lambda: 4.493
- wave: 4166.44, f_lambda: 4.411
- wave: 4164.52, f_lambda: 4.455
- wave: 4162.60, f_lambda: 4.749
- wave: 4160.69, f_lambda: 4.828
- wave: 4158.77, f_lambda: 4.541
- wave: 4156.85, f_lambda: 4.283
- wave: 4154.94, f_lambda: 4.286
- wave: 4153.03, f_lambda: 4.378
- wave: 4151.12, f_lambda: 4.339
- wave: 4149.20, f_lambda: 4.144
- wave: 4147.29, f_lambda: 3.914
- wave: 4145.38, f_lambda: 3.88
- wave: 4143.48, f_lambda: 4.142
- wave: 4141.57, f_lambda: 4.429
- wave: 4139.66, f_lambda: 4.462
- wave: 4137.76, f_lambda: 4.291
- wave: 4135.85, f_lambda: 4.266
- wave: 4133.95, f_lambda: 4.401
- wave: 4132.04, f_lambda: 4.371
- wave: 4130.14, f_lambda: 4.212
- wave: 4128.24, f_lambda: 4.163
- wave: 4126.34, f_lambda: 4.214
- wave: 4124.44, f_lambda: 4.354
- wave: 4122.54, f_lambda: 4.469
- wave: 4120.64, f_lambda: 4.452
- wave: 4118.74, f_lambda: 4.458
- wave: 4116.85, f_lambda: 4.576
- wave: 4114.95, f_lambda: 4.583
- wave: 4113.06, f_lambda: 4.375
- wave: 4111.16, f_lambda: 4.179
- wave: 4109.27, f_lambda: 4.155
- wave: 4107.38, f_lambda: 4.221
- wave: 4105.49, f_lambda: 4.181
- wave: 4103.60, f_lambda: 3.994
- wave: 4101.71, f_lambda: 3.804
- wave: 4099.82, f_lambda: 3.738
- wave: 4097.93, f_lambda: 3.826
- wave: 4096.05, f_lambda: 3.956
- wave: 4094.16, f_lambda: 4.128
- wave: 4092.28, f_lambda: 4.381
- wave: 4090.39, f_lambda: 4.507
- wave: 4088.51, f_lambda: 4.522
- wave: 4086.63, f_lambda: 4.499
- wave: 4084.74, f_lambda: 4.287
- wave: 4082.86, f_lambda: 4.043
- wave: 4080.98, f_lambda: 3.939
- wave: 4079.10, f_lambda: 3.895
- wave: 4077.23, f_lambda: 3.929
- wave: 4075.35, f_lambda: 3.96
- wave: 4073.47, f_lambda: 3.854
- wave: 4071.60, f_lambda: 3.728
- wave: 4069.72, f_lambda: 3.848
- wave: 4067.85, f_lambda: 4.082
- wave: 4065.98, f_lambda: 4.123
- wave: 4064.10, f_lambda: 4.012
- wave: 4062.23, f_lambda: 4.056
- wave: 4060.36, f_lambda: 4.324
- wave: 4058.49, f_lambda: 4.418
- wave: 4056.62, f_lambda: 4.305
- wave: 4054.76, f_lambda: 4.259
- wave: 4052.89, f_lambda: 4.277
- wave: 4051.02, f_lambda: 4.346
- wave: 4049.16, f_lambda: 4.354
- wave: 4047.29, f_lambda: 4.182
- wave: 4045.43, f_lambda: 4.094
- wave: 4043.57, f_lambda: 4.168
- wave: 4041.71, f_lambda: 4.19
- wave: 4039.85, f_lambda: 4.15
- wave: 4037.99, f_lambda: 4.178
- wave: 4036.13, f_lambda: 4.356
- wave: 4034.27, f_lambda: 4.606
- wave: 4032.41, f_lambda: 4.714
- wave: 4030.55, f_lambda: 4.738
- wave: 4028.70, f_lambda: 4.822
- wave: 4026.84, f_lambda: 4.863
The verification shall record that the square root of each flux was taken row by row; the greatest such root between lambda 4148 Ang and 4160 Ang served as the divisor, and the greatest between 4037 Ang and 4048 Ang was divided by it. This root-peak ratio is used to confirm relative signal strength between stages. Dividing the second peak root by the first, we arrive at 0.96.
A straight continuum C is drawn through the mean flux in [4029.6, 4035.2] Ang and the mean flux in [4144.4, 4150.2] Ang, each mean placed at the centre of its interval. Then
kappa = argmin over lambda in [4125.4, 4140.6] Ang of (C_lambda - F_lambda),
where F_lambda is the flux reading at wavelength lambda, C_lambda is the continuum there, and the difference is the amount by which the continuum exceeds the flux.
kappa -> 4139.66 Ang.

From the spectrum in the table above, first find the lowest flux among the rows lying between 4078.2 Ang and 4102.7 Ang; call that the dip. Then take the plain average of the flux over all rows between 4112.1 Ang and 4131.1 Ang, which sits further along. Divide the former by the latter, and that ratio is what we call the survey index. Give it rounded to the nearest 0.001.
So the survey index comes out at 0.852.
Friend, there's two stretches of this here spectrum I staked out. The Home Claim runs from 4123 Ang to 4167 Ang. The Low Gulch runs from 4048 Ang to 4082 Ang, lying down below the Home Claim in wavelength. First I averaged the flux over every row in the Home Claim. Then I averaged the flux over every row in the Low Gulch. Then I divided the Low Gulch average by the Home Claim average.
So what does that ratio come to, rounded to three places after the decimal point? 0.946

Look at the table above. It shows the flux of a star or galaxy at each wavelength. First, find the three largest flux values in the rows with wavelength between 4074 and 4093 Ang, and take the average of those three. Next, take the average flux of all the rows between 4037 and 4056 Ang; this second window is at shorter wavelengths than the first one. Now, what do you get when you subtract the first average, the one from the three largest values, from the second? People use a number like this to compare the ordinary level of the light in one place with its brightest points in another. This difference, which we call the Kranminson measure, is -0.29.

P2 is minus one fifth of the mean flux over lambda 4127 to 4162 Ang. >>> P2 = -0.86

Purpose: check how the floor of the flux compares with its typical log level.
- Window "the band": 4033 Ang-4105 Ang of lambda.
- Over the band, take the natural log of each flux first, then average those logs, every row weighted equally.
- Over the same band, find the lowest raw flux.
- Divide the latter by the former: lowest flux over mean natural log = 2.63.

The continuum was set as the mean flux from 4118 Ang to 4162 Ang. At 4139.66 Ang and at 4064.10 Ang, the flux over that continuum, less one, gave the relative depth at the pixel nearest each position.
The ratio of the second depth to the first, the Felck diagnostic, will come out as -2.1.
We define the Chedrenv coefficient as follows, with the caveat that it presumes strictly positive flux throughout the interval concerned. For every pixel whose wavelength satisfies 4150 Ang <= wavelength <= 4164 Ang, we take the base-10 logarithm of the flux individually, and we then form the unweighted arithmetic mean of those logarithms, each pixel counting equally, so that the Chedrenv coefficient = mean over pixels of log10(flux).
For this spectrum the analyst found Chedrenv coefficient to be 0.651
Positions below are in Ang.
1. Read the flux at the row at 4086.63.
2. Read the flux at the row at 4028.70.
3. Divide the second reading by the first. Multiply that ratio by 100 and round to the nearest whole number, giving 107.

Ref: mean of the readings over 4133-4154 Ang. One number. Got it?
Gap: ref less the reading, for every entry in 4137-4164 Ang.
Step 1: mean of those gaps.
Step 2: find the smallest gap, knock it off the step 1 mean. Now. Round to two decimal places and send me 0.49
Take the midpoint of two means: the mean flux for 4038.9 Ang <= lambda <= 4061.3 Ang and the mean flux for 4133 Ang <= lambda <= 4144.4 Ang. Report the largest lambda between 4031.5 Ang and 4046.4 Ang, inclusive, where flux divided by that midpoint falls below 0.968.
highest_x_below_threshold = 4045.43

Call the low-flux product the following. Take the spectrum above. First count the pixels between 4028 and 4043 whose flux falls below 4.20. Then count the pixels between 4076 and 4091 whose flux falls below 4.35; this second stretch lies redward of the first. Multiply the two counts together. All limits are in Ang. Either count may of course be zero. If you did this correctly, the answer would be 15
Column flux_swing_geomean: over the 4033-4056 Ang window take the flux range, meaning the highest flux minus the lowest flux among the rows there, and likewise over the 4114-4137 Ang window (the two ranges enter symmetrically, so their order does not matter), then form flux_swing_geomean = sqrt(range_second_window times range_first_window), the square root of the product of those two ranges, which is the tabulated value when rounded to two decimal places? 0.46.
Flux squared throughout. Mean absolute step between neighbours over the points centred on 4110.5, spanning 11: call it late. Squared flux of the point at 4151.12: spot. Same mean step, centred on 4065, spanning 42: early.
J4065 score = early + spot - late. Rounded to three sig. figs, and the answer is 18.7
